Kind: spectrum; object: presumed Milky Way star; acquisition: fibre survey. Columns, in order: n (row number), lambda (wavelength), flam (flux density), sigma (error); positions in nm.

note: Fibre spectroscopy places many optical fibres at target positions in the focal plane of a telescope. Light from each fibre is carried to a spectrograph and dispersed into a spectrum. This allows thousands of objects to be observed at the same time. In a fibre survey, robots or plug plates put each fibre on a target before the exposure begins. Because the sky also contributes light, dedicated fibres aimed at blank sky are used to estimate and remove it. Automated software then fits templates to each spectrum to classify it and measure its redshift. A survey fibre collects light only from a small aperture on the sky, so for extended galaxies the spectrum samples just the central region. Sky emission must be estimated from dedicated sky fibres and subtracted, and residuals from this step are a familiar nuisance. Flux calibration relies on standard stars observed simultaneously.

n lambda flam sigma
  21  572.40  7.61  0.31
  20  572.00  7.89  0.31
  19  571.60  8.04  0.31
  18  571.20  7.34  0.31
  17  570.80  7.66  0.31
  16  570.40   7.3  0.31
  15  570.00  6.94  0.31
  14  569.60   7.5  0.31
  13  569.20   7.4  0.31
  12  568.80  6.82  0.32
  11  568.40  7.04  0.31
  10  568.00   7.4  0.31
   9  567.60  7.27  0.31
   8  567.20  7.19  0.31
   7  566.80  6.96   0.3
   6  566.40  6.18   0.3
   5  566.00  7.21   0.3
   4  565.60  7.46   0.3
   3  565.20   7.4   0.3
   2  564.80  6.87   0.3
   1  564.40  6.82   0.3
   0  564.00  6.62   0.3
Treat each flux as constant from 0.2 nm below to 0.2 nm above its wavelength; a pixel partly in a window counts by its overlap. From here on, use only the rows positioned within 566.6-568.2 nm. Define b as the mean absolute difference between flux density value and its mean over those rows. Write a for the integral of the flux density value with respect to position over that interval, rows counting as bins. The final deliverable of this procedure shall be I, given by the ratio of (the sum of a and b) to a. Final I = 1.01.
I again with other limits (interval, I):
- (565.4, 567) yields 1.03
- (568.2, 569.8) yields 1.02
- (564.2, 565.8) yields 1.03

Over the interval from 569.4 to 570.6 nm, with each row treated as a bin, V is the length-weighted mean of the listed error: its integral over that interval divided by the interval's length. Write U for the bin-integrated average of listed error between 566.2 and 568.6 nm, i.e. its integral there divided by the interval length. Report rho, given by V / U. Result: 1.01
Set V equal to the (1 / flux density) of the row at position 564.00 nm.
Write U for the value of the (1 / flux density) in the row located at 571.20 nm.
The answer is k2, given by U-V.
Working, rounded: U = 0.136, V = 0.1511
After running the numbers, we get -0.0148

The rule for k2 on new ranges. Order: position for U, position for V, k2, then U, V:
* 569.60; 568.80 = -0.0133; 0.133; 0.1466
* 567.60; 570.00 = -0.0065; 0.138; 0.1441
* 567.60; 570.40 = 0.0006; 0.138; 0.1370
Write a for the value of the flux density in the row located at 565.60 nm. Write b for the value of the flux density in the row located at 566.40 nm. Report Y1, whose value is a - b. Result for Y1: 1.28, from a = 7.46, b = 6.18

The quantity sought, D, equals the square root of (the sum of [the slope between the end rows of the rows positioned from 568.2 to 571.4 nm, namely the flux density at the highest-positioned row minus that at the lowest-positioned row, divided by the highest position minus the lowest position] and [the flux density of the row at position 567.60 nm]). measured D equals 2.72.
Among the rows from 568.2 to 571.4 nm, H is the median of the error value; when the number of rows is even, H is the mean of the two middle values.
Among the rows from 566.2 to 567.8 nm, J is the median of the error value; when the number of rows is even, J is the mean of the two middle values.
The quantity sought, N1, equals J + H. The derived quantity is 0.615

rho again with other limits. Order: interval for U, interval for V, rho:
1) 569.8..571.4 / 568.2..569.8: 1.01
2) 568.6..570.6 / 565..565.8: 0.96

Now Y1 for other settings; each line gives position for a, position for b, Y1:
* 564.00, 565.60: -0.84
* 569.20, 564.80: 0.53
